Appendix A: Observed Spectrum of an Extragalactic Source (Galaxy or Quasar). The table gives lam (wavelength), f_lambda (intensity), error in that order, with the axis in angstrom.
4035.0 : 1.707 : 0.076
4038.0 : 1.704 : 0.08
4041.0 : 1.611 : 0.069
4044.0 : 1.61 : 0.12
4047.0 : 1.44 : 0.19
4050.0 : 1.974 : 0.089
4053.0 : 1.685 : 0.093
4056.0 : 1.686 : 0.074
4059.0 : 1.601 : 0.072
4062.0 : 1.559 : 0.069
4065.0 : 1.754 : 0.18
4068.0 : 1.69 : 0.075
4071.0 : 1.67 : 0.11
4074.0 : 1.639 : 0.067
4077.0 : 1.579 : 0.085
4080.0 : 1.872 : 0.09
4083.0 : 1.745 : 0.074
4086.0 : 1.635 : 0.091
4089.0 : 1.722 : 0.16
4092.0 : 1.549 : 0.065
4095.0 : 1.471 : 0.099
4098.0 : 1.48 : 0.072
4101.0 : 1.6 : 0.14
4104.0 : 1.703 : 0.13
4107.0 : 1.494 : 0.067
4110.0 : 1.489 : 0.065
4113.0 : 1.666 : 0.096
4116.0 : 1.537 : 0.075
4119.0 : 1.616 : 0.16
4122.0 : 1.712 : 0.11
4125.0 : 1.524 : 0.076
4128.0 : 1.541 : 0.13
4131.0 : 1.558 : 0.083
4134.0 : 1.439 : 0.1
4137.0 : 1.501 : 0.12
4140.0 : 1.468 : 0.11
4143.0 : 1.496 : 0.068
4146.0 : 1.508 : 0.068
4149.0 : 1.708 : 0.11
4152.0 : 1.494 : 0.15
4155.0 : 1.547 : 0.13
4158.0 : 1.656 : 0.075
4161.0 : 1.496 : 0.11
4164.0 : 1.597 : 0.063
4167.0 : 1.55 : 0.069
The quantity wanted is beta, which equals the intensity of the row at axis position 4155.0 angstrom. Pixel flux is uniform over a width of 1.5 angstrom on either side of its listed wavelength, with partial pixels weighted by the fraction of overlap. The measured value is 1.547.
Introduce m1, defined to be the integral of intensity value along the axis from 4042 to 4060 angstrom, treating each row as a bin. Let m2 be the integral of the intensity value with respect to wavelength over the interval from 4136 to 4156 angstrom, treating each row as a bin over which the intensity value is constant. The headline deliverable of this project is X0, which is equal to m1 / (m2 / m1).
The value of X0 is 29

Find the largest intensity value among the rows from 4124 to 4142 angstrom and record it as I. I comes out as 1.558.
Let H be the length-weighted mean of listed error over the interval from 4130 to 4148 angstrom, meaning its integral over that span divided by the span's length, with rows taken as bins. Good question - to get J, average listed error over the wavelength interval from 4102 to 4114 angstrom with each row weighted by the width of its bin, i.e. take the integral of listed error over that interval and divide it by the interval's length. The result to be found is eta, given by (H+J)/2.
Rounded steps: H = 0.092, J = 0.091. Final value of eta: 0.092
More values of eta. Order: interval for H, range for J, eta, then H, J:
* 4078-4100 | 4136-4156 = 0.101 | 0.094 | 0.107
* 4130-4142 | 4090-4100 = 0.094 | 0.103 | 0.086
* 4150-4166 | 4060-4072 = 0.106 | 0.105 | 0.107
